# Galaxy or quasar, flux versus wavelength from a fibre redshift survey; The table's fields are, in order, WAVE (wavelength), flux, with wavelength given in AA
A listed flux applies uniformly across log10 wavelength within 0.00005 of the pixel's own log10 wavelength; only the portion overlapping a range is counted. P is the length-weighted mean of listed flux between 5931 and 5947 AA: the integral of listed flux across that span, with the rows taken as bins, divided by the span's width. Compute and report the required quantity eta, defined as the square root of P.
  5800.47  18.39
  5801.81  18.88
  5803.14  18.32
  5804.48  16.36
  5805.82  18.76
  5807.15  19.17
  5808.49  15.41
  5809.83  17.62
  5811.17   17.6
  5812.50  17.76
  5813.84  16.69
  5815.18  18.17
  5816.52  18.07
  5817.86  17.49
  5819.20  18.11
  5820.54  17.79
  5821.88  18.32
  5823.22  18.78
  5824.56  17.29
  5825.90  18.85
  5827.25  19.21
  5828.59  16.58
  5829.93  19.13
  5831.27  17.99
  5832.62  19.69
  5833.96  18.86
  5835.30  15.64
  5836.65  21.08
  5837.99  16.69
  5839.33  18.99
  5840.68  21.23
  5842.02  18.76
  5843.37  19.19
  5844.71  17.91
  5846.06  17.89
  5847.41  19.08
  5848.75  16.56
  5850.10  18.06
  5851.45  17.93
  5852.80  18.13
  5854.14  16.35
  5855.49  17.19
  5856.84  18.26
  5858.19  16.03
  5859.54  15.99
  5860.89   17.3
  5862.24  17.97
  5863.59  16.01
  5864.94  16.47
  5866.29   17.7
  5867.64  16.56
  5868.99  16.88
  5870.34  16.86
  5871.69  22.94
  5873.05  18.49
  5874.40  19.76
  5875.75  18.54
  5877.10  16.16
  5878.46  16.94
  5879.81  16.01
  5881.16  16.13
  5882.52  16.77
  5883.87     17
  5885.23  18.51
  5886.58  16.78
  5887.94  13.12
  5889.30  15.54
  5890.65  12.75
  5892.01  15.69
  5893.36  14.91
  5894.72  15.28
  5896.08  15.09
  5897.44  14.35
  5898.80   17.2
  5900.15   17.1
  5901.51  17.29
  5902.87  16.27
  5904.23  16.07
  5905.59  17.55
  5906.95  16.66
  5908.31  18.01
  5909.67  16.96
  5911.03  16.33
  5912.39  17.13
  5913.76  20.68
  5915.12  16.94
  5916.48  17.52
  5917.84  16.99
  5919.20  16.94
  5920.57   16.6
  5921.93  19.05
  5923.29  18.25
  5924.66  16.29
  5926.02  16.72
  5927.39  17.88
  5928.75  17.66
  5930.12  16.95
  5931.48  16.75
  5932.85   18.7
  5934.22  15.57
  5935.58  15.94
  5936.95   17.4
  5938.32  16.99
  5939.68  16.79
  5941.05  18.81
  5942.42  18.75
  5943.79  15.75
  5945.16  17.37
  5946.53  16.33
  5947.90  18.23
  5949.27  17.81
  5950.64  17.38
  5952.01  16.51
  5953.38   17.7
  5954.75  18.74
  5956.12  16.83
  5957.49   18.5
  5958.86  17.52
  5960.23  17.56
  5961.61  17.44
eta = 4.14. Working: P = 17.1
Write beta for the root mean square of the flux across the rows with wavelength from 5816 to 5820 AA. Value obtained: 17.9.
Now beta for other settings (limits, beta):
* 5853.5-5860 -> 16.8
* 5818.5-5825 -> 18.1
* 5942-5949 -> 17.3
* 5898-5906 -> 16.9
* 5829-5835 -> 18.9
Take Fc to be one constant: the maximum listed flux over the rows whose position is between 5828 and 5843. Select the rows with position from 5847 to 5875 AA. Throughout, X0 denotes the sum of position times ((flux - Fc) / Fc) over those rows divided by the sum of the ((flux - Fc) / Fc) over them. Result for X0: 5860.0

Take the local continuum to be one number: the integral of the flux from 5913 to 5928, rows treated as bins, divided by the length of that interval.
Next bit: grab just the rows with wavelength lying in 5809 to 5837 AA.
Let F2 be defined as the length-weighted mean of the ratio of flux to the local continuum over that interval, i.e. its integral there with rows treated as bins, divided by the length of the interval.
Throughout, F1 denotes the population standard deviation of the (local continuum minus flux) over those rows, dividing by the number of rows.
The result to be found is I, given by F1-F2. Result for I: 0.12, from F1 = 1.1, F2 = 1.03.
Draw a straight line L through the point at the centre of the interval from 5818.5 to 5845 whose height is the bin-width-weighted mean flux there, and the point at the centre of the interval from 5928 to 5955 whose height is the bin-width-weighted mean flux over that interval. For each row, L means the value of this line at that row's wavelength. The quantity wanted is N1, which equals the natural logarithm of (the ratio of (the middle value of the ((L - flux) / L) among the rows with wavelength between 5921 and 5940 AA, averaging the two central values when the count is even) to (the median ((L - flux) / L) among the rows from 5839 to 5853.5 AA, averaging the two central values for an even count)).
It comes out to 1.0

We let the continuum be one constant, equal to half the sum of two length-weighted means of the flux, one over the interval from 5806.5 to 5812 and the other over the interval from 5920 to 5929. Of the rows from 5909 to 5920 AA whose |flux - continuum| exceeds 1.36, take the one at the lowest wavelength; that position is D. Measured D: 5913.76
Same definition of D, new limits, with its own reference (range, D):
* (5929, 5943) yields 5934.22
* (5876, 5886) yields 5879.81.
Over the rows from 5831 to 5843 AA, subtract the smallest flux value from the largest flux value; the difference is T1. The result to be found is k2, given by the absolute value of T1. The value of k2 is 5.6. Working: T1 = 5.6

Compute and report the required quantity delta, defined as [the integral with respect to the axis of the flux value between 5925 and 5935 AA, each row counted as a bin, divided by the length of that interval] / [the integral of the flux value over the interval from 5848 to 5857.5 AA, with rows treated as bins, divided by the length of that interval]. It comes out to 0.98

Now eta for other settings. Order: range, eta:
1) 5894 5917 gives 4.10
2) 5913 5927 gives 4.19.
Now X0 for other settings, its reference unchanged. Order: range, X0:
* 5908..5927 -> 5917.3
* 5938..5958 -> 5947.7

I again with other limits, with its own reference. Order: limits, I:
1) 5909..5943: 0.13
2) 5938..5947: 0.09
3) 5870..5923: 0.86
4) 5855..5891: 0.90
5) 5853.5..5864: -0.10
